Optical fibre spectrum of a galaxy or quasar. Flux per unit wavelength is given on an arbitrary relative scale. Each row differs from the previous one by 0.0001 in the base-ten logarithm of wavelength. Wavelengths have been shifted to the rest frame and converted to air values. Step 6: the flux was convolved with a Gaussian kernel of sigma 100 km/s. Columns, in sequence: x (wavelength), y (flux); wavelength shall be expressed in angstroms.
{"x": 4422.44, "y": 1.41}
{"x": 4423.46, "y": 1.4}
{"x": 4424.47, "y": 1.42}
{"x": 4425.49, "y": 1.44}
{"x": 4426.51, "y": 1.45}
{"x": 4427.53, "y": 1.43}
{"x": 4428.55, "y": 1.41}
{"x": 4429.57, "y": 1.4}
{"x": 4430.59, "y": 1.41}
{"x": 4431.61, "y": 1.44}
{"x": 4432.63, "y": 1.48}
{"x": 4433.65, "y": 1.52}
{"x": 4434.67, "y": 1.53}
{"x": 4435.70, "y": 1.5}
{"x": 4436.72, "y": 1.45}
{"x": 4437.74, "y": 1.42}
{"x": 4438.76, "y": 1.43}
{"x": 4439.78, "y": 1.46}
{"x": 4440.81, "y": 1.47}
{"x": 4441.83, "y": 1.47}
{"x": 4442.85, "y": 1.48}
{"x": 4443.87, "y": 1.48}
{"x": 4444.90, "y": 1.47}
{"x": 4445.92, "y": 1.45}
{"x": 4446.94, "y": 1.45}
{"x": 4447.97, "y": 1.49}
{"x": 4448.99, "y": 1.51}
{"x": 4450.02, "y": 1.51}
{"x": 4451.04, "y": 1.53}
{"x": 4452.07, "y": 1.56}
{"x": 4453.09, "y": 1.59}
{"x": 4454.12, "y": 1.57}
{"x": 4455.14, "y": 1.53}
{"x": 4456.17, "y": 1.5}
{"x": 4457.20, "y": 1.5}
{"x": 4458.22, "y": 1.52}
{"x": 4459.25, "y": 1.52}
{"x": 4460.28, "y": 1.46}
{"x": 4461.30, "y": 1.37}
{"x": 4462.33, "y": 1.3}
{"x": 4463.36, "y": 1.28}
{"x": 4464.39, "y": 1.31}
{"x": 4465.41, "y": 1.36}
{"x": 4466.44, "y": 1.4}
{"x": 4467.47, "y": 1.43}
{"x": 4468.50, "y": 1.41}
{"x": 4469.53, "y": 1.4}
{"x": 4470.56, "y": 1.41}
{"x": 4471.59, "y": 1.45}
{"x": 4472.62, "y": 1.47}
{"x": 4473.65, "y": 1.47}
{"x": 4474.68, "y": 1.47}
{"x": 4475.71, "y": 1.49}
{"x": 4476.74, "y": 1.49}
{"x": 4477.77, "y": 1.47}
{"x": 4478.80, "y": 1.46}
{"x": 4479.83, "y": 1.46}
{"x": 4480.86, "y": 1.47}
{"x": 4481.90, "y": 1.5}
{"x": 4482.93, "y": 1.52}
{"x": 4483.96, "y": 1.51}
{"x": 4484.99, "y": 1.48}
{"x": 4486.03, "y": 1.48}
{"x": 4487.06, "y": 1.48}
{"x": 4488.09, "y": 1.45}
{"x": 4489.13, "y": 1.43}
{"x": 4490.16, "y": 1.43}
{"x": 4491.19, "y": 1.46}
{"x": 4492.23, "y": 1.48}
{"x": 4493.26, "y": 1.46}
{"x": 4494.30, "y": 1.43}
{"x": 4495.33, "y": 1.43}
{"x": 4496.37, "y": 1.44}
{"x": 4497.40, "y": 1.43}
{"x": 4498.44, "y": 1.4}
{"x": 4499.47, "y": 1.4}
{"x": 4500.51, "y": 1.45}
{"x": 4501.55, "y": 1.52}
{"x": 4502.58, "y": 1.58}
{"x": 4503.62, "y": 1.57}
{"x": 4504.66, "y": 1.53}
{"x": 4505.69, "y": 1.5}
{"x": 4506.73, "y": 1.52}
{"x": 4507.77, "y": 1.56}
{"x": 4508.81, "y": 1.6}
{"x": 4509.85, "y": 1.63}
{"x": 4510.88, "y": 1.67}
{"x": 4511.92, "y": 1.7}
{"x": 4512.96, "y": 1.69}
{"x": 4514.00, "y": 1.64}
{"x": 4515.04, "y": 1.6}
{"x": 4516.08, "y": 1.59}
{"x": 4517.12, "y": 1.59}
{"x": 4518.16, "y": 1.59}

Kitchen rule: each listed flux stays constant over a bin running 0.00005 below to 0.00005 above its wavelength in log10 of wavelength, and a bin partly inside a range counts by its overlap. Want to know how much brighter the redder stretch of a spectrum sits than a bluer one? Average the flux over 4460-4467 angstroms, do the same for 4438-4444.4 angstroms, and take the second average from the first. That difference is -0.11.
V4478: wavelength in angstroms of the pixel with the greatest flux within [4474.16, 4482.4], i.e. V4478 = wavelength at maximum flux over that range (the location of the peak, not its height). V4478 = 4481.90 angstroms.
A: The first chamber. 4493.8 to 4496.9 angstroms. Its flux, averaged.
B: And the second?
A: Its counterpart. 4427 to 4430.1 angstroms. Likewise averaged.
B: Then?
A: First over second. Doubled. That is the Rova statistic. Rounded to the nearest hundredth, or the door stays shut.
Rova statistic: 2.03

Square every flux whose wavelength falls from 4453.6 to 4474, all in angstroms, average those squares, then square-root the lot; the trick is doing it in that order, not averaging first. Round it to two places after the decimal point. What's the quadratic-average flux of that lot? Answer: 1.44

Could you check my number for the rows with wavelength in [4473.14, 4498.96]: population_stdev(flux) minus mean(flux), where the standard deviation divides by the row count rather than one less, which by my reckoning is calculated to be -1.44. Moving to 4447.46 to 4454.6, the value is -1.50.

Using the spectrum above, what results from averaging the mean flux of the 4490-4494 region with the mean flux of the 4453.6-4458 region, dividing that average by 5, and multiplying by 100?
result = 29.8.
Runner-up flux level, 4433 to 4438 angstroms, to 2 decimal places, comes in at 1.52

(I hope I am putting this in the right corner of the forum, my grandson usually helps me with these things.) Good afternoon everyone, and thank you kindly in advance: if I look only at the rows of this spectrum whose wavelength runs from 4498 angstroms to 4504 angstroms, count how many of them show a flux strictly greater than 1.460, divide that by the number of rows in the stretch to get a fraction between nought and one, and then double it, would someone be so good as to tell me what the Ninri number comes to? 1.0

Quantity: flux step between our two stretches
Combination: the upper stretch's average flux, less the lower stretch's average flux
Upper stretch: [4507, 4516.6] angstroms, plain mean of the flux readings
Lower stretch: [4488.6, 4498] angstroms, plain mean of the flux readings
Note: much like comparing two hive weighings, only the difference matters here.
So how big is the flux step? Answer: 0.19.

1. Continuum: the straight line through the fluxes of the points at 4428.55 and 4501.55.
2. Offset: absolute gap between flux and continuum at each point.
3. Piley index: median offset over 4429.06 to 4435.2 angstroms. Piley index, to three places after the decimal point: 0.045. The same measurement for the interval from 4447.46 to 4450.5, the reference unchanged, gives 0.068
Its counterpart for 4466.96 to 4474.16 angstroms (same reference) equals 0.039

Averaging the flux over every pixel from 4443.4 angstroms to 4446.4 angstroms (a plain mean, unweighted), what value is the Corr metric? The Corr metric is 1.47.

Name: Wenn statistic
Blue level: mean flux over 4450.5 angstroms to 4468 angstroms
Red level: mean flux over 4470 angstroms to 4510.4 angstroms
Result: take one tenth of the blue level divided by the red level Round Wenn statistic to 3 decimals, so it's 0.098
